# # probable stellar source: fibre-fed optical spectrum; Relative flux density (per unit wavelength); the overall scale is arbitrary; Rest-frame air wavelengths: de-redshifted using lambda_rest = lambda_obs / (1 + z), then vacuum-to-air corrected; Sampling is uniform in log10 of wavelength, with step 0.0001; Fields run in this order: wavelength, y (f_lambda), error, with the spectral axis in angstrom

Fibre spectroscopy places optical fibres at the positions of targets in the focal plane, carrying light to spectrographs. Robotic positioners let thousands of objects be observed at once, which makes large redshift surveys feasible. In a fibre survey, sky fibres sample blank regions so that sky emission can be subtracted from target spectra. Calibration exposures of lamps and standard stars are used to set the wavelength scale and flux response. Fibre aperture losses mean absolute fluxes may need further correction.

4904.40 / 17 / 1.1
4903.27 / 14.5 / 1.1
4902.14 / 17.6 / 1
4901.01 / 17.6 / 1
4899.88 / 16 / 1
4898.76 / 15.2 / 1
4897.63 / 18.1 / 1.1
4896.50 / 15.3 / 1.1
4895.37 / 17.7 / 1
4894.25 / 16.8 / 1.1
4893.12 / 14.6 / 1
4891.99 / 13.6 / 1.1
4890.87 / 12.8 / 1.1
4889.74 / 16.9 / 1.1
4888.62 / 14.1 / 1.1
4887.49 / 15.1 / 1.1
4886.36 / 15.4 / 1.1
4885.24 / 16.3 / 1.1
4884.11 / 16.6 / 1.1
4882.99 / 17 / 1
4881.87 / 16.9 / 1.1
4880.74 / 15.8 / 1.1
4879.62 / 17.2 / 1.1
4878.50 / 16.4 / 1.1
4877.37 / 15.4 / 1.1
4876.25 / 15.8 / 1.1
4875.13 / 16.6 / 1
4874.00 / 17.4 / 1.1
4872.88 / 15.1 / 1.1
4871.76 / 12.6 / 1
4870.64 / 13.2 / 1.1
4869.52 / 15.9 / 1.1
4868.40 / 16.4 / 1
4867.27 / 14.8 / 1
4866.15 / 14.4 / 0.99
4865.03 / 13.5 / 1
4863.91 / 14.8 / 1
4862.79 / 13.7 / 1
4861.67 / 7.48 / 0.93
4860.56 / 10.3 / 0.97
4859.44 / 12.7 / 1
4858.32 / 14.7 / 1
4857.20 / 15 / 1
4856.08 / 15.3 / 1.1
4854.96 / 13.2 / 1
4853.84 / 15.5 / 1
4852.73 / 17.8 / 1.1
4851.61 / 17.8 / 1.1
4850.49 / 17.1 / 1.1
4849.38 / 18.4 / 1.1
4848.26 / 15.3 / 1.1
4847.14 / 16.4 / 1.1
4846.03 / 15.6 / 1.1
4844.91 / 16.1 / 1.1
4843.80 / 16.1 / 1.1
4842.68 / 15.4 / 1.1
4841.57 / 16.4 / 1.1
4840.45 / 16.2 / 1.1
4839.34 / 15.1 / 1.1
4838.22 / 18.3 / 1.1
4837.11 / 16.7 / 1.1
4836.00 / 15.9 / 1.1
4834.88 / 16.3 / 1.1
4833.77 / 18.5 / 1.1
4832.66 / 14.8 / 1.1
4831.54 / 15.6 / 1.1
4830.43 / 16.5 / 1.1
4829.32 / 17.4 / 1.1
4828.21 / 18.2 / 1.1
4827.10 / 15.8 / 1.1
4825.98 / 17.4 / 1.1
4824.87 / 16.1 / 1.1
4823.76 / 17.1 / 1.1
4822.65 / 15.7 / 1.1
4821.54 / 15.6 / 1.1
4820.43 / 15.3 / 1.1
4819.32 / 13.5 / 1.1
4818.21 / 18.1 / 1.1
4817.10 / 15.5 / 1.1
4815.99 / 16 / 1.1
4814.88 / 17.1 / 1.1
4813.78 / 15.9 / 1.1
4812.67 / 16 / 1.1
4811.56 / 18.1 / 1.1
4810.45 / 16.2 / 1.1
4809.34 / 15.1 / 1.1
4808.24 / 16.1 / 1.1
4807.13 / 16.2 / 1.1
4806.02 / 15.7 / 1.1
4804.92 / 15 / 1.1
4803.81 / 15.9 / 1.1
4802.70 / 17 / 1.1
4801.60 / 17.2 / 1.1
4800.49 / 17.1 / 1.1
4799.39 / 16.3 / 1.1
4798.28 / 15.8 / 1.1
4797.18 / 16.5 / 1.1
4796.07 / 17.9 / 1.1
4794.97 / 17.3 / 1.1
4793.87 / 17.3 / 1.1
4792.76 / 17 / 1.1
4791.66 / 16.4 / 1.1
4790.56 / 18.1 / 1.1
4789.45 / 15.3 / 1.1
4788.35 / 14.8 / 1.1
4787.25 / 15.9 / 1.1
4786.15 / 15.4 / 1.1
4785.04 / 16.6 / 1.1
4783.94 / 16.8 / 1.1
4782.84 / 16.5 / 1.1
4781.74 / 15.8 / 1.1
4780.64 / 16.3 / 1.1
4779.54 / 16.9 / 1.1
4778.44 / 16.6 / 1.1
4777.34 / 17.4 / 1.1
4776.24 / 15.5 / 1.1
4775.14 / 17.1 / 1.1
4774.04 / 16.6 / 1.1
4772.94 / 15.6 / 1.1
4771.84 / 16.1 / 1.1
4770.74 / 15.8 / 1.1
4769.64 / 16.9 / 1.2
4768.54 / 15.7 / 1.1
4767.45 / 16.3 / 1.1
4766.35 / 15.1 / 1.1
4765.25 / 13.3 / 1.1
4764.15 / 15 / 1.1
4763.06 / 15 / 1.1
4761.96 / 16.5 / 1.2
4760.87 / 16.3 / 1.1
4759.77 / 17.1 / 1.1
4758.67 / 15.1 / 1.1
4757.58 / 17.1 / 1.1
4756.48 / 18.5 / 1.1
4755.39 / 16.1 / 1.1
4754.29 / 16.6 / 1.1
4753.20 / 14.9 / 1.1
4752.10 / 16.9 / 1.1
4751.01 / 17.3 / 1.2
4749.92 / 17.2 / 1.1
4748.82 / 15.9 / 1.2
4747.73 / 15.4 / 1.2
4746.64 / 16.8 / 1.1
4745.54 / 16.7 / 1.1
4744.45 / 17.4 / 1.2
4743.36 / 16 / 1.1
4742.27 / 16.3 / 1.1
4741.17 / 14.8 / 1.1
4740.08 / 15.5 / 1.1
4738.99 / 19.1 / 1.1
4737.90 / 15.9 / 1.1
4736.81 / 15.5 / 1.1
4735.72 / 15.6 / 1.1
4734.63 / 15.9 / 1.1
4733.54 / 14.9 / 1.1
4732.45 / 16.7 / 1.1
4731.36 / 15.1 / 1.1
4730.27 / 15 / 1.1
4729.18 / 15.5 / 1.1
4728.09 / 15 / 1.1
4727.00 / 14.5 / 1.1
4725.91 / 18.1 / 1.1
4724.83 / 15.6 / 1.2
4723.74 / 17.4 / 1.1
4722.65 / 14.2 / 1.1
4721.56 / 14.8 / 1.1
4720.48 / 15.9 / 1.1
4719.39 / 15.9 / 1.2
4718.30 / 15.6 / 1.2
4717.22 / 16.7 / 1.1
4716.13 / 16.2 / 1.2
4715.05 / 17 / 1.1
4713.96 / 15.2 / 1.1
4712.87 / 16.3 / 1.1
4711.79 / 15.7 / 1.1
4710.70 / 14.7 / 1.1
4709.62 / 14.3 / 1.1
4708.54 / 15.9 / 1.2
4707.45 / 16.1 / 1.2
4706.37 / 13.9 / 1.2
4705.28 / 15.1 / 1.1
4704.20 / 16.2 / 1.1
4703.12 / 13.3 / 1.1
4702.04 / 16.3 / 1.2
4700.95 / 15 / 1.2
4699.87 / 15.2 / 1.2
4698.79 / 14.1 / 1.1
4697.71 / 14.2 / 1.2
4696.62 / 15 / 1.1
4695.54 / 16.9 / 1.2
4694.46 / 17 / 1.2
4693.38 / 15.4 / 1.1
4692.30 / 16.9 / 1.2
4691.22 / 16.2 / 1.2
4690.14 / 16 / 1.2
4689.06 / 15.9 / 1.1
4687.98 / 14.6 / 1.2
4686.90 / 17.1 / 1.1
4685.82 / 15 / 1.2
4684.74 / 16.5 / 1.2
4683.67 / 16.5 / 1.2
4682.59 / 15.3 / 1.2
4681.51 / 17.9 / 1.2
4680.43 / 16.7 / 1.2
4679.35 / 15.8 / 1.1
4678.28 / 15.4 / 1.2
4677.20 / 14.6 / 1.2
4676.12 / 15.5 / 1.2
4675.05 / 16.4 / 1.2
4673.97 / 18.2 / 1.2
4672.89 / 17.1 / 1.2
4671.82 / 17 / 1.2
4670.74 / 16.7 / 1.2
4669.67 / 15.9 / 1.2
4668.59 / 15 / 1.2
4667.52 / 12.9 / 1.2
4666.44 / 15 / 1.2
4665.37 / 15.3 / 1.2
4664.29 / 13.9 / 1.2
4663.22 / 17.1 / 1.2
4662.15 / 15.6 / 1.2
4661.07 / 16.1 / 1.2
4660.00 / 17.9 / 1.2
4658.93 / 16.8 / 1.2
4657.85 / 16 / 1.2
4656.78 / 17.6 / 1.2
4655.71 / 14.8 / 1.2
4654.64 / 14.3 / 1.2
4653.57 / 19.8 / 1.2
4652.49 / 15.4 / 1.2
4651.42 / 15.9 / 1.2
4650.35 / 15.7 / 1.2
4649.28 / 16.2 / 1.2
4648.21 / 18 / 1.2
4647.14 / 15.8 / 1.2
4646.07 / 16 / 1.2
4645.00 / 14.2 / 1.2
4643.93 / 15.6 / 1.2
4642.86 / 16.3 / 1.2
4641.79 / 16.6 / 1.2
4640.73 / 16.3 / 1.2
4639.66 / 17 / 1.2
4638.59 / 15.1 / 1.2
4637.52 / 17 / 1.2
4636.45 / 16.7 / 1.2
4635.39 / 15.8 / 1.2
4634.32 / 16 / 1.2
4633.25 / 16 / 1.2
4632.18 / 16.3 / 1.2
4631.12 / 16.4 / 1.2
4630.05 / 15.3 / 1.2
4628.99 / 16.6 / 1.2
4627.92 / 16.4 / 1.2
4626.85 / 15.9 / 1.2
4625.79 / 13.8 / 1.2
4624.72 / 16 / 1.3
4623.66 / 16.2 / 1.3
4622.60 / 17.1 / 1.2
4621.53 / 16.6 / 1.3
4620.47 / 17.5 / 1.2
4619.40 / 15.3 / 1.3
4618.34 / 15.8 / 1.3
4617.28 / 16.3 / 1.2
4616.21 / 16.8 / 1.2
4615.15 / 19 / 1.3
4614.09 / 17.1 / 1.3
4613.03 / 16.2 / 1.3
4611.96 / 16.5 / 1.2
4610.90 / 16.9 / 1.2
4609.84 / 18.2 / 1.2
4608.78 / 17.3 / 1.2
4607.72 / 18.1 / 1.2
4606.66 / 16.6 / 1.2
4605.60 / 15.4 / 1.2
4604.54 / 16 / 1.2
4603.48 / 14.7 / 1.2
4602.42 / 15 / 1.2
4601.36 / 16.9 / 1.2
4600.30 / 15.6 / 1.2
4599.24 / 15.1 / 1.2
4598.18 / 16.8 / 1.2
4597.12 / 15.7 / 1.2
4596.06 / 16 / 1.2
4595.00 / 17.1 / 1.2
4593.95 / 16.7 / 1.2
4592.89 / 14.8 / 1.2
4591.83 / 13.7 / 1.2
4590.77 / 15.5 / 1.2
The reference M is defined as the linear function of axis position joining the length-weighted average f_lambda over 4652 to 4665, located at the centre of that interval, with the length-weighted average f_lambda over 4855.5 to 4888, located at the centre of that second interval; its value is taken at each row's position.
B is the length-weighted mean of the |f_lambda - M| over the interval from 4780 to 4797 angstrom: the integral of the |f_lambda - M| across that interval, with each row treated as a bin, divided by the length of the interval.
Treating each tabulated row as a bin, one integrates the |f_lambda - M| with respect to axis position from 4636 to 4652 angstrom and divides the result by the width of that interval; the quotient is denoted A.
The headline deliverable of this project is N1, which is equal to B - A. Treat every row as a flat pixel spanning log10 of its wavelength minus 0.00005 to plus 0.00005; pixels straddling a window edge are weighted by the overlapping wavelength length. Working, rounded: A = 0.65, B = 1.2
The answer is 0.52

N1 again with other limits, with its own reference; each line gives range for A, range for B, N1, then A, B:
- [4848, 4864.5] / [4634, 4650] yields -1.38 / 2.03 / 0.7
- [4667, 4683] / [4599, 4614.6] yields -0.17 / 1.05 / 0.9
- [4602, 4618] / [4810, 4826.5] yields 0.35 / 0.89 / 1.2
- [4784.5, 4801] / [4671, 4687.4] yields -0.33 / 1.22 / 0.9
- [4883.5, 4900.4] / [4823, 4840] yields 0.12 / 1.41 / 1.5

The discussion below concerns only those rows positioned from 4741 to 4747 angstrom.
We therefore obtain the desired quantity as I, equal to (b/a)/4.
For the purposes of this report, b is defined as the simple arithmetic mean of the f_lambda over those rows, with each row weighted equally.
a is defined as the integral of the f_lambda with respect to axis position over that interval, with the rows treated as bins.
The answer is 0.0415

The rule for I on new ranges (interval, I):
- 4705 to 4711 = 0.0416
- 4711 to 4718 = 0.0359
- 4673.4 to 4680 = 0.0379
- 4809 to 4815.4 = 0.0390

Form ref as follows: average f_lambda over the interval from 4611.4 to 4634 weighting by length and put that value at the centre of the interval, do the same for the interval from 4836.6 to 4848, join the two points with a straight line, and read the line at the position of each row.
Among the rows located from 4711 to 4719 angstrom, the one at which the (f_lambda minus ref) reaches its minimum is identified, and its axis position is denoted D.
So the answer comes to 4713.96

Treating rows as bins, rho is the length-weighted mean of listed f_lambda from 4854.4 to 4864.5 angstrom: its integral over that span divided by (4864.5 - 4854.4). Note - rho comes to 13.0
